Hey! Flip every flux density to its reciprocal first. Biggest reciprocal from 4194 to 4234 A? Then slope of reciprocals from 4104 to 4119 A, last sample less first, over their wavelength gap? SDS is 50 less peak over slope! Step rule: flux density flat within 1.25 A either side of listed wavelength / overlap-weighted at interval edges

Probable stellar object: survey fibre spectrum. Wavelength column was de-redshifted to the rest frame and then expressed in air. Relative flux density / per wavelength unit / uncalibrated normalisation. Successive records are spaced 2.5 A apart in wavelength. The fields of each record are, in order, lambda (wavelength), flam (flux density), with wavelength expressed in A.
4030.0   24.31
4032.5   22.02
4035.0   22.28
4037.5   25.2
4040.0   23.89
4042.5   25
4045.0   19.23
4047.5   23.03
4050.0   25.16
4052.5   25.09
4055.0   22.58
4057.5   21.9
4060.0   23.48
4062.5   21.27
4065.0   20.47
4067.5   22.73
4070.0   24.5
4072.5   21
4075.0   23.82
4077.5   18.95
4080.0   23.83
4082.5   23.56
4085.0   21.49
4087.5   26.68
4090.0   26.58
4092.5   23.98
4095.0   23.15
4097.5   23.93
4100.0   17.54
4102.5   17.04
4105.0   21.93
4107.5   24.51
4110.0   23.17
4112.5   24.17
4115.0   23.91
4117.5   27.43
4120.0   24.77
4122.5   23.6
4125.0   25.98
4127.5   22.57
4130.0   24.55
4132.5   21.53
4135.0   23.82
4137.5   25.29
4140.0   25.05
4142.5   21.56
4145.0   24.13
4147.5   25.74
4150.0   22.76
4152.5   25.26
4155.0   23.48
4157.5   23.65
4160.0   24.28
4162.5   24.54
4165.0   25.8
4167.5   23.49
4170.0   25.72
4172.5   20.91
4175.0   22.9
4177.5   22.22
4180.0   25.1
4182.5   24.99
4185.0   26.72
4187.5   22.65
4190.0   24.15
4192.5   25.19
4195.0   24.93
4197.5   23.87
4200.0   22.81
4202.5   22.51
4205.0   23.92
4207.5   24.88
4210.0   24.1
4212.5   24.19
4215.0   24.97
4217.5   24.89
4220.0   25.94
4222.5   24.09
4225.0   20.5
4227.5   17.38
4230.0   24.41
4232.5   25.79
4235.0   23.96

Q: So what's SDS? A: 129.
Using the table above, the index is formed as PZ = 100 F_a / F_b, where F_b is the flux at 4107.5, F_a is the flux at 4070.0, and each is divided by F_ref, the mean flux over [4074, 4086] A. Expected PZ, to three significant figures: 100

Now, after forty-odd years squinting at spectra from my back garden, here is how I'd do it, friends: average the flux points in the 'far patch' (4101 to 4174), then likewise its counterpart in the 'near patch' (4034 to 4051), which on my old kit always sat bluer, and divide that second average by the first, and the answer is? 0.98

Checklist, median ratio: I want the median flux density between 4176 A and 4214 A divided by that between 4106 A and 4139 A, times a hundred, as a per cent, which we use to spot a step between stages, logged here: 100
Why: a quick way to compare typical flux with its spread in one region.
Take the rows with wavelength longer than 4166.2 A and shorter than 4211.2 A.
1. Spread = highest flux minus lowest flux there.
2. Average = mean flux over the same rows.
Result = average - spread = 18.1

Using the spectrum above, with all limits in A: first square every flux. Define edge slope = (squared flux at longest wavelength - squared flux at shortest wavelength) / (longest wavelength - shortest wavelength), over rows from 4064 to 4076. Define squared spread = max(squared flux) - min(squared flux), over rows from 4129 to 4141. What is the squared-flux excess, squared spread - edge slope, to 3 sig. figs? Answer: 161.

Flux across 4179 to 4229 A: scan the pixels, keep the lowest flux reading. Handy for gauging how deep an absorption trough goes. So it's 17.38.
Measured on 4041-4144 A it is 17.04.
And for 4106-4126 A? 23.17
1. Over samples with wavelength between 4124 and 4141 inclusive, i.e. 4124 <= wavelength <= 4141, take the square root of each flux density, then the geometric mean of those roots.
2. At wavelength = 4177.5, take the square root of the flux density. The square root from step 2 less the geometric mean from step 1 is -0.19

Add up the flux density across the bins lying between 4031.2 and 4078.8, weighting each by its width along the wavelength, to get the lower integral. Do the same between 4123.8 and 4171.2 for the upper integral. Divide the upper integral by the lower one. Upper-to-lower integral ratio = 1.06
